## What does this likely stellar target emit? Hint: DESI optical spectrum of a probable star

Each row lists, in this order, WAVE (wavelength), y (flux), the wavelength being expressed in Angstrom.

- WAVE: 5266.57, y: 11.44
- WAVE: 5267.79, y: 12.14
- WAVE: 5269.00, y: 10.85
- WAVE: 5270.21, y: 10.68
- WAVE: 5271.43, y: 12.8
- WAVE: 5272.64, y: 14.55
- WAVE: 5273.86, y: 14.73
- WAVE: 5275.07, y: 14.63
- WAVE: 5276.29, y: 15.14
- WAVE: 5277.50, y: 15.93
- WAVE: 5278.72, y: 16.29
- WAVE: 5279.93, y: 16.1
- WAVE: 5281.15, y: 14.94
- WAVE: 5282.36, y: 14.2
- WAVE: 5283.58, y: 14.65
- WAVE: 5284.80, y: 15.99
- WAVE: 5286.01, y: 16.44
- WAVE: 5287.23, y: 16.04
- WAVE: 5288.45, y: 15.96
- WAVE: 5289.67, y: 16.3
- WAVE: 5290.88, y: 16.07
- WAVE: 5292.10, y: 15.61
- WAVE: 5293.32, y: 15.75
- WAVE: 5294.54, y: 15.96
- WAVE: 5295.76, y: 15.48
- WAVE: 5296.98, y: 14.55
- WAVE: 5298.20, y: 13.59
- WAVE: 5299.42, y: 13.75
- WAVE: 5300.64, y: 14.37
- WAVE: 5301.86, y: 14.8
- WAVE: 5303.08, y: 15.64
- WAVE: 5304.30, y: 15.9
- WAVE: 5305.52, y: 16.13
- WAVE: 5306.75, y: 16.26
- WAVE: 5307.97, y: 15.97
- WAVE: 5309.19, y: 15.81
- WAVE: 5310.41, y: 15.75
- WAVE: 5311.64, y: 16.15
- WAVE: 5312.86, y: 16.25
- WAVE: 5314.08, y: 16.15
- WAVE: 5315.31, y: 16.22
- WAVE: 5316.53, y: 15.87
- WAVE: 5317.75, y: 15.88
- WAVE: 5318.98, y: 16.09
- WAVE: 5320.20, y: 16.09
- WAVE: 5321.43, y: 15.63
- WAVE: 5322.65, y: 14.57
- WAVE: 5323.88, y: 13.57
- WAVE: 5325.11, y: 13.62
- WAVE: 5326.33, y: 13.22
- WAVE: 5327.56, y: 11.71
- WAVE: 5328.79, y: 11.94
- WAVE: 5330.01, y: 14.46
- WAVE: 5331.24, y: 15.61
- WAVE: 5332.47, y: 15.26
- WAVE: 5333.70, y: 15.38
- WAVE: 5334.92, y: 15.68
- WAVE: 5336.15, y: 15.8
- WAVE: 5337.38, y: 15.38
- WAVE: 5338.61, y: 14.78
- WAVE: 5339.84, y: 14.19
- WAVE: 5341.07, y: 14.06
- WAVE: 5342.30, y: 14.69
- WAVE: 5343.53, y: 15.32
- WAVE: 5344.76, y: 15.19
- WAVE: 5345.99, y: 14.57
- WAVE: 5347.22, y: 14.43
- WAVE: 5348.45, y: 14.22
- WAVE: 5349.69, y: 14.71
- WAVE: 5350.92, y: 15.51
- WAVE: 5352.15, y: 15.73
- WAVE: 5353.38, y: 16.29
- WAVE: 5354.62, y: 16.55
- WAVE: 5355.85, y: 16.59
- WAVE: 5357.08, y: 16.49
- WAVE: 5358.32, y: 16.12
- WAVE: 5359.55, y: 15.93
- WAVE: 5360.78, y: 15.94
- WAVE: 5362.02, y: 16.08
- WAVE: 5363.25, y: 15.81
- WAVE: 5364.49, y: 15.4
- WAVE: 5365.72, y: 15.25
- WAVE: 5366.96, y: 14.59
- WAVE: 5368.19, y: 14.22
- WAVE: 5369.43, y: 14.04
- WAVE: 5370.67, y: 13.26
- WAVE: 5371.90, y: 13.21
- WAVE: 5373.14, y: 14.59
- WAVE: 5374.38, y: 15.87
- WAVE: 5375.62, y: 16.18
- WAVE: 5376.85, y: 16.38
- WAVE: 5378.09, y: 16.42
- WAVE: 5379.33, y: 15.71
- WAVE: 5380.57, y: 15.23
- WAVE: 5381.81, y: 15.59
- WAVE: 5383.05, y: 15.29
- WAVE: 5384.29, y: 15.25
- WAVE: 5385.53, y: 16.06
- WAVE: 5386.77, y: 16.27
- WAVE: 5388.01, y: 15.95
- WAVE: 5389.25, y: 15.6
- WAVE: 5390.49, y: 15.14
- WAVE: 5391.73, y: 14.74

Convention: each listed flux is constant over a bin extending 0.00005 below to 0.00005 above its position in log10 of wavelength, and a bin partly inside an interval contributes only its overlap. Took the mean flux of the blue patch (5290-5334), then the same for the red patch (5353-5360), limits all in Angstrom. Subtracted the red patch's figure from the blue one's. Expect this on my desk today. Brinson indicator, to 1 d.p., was -1.2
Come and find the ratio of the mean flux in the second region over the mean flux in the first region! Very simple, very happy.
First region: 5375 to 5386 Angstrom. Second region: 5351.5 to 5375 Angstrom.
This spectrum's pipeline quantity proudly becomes 0.97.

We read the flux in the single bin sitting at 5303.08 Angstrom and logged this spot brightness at 15.64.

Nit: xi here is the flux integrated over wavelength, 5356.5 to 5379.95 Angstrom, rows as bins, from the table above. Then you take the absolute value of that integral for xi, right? 360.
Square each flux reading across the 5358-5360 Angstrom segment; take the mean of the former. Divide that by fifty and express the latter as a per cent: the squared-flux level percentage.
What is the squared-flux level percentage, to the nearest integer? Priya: 514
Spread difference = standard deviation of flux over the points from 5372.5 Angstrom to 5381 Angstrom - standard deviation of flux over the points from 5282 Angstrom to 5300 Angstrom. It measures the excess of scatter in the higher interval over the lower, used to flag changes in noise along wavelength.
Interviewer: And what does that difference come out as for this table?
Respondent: -0.3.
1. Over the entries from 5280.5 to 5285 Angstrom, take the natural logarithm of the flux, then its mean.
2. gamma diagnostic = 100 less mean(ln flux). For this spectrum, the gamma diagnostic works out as 97.3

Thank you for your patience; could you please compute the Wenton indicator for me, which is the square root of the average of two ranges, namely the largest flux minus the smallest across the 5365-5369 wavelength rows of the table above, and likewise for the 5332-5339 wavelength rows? 1.01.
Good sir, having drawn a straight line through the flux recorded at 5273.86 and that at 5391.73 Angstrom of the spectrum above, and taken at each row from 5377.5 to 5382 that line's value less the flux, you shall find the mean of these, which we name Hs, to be -1.0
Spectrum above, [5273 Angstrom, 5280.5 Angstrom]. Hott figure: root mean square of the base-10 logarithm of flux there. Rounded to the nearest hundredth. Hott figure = 1.19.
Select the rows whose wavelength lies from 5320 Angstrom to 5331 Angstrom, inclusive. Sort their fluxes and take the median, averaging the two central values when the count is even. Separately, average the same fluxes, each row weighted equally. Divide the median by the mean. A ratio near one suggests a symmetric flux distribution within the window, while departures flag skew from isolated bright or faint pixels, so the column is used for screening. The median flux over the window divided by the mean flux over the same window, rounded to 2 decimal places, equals 0.98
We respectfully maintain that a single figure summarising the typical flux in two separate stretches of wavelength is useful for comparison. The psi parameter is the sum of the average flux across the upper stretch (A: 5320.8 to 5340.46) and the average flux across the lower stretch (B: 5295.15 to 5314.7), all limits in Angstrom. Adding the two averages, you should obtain 29.8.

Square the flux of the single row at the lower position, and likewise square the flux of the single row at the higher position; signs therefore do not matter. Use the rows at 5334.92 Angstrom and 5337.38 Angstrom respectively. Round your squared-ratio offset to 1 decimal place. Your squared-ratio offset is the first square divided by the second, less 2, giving -1.0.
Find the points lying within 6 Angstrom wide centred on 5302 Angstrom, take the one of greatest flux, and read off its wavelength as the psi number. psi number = 5304.30 Angstrom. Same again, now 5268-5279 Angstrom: 5278.72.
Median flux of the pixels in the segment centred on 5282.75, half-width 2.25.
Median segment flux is 14.8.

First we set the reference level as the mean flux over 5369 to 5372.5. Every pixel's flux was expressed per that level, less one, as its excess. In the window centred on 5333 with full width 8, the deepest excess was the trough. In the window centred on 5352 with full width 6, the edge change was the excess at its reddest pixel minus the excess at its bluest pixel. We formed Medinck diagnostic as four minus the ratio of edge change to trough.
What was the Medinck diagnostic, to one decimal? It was 2.1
